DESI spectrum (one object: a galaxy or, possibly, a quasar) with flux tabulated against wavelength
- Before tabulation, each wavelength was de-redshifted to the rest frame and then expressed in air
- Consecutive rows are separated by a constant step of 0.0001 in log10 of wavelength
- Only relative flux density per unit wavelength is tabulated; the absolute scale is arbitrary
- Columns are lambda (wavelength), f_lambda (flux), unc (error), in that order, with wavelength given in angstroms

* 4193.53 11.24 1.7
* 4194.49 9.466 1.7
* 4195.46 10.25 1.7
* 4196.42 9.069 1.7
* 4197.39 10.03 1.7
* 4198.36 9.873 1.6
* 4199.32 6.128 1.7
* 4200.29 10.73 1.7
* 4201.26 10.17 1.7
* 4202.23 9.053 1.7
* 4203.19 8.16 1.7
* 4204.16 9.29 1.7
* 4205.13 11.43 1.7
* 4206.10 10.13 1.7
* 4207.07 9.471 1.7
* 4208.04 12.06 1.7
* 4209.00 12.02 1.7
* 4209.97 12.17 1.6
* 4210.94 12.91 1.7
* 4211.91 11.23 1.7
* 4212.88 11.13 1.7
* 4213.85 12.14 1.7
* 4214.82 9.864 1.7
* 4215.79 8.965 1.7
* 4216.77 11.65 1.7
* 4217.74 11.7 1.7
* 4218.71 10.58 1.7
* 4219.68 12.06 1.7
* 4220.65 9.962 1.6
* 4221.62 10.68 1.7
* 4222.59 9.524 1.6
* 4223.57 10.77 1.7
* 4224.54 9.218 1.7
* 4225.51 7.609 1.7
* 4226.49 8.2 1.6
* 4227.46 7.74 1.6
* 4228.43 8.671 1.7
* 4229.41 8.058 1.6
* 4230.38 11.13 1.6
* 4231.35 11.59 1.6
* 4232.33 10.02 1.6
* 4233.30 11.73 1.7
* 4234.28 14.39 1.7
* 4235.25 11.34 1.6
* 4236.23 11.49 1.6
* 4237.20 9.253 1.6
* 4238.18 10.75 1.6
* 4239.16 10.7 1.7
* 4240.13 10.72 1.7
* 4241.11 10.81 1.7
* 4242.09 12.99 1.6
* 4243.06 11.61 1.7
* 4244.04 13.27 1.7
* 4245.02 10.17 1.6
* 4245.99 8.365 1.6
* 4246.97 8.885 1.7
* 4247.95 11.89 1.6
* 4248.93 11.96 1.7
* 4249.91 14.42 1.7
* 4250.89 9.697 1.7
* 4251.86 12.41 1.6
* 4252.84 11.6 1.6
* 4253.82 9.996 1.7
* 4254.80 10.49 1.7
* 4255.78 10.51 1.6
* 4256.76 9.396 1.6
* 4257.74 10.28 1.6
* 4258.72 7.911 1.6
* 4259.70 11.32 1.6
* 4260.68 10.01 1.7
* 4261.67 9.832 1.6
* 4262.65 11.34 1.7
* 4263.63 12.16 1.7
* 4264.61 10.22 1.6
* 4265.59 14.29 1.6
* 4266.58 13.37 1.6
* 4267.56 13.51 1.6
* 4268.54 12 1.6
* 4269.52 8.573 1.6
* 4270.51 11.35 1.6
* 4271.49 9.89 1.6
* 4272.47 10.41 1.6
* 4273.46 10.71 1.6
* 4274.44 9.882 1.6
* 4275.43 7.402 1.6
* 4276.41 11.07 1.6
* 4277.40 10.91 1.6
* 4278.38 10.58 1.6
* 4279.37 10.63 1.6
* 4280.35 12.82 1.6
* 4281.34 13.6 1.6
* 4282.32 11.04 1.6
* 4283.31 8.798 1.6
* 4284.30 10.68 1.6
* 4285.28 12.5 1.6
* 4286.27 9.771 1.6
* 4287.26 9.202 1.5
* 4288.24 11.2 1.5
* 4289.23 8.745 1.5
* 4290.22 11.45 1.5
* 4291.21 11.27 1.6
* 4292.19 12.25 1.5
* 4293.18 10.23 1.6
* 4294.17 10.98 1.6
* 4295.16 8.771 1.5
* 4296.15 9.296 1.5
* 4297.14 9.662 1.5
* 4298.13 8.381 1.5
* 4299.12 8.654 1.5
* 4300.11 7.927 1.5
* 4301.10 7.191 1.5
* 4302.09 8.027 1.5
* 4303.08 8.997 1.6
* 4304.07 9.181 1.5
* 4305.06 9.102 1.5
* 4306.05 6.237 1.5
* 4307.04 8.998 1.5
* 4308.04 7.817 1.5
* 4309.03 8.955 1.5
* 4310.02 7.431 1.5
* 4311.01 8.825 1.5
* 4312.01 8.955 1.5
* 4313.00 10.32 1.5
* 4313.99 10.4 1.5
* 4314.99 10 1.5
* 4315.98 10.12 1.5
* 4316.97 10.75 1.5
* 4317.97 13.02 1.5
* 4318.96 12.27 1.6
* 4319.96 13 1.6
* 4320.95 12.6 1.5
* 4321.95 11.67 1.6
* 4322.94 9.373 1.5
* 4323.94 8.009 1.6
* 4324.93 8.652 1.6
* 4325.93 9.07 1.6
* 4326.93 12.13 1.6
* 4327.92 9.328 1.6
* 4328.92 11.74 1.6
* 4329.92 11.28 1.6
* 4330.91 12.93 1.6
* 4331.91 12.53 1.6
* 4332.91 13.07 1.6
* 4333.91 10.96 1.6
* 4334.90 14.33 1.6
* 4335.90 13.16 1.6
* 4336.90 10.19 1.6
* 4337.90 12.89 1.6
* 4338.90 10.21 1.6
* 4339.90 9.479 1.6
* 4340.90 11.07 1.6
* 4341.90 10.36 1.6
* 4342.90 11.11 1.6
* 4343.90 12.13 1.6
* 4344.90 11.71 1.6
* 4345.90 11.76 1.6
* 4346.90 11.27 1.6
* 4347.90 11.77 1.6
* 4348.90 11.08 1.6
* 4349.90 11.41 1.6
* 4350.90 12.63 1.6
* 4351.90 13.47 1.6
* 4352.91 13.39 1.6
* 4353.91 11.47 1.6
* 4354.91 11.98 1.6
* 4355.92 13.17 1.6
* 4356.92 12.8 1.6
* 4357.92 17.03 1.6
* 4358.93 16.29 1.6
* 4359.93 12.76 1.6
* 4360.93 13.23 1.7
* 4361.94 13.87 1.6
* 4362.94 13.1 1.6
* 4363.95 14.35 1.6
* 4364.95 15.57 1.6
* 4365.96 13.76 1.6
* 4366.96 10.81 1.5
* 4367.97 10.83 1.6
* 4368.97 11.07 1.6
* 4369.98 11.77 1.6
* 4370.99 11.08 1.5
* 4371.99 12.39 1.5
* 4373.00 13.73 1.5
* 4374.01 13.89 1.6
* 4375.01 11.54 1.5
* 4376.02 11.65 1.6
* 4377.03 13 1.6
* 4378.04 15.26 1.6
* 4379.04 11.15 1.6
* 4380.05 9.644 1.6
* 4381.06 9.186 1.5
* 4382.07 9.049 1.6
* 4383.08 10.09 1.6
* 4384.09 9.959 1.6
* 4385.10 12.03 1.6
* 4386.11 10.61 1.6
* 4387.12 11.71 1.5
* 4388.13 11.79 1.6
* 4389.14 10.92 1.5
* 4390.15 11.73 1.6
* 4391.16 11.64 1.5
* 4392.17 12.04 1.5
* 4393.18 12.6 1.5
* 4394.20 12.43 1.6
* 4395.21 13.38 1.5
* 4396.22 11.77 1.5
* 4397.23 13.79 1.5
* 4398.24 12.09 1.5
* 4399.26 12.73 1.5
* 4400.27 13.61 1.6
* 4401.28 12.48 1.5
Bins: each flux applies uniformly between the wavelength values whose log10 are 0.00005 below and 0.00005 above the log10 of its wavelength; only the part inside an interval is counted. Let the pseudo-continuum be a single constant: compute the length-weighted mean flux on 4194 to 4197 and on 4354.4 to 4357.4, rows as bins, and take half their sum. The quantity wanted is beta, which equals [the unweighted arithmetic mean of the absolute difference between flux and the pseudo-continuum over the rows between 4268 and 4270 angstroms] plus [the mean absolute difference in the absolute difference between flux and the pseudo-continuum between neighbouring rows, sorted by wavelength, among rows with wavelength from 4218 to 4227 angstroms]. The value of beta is 2.6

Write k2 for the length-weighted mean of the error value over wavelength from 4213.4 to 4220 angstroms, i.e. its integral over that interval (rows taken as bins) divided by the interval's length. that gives 1.70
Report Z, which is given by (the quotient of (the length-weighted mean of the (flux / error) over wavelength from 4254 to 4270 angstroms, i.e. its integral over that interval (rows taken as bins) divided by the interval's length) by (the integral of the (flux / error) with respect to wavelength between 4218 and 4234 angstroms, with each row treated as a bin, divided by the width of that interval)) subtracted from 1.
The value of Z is -0.12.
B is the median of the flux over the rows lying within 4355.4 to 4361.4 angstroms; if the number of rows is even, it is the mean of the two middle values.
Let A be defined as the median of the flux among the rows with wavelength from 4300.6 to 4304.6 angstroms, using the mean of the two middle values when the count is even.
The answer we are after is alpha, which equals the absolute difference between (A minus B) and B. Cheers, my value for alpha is 17.9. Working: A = 8.5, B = 13.2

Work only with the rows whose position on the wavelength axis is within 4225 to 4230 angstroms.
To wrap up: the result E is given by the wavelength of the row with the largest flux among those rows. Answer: 4228.43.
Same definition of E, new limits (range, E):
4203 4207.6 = 4205.13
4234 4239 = 4234.28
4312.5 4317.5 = 4316.97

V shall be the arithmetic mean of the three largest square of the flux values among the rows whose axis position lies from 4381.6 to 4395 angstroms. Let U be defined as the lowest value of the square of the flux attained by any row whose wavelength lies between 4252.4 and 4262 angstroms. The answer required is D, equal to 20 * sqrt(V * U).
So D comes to 1955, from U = 63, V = 153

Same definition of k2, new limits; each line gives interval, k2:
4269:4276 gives 1.60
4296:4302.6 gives 1.50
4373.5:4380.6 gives 1.59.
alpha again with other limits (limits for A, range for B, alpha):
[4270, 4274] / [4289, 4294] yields 12.0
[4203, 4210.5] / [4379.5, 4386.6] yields 9.1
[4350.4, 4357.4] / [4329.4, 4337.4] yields 12.7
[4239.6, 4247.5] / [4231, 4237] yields 12.3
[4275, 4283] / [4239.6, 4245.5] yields 11.4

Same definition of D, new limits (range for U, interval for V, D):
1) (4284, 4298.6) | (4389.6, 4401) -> 2279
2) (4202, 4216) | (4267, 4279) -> 2011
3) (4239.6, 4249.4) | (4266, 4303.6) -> 2257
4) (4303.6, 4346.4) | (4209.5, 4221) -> 1548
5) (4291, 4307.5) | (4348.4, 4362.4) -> 1969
